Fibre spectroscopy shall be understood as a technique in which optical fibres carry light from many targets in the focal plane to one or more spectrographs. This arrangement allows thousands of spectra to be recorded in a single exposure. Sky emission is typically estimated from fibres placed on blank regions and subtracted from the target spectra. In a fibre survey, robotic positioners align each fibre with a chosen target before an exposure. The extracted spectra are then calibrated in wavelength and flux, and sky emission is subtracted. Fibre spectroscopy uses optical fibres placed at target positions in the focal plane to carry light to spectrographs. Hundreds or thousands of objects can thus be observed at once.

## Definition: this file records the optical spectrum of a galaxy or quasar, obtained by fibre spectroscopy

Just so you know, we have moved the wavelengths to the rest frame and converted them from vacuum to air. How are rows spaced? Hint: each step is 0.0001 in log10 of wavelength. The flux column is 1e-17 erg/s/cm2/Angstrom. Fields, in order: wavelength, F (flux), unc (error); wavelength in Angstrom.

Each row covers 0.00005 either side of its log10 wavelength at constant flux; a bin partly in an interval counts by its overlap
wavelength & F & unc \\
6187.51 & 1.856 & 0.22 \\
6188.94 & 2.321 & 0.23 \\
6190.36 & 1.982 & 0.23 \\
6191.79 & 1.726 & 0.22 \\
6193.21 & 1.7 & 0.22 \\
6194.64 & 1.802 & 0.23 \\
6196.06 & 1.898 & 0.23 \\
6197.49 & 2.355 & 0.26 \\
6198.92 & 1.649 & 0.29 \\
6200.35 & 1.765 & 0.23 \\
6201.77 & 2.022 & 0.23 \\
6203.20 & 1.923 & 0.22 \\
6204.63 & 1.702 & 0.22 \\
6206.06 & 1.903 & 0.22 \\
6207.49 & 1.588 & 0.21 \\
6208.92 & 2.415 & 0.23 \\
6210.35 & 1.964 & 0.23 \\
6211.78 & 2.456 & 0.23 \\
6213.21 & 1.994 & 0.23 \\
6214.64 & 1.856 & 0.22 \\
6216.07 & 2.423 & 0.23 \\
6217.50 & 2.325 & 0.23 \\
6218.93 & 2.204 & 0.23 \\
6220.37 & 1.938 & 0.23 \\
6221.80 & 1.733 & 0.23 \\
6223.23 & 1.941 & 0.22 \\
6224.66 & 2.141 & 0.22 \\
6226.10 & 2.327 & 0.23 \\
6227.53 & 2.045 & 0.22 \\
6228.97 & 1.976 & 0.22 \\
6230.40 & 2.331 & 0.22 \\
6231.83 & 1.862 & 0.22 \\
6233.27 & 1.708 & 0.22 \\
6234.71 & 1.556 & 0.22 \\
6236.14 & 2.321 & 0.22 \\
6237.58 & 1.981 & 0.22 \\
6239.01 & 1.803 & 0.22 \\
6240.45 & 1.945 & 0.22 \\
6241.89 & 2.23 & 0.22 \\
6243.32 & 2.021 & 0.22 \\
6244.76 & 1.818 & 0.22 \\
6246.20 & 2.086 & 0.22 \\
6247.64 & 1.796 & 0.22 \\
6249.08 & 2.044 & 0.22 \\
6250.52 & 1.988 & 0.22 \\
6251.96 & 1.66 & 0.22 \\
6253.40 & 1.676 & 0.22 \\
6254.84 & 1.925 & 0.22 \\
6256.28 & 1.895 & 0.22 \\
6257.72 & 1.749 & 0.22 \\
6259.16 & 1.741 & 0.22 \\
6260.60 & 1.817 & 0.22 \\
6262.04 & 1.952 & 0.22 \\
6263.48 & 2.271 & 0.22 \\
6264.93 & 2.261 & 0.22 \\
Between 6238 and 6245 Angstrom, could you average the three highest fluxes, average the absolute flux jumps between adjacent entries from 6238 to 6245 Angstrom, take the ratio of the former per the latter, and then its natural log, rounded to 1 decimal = 2.3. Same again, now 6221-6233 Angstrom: 2.2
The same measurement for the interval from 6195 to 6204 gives 1.9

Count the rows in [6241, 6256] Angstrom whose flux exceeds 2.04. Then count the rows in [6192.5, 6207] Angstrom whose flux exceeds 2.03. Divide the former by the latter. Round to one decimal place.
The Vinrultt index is 3.0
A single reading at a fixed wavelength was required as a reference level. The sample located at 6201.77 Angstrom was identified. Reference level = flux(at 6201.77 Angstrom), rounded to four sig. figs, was 2.022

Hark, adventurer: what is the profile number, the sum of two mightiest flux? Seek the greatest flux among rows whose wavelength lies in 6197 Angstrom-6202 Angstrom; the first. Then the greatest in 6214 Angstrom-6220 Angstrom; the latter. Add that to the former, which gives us 4.78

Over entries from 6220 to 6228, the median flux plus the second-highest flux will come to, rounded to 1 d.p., 4.1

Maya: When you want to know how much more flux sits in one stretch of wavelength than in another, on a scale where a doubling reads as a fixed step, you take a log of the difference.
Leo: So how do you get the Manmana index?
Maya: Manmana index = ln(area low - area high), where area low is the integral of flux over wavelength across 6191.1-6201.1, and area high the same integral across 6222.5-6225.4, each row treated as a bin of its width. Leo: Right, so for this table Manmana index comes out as 2.5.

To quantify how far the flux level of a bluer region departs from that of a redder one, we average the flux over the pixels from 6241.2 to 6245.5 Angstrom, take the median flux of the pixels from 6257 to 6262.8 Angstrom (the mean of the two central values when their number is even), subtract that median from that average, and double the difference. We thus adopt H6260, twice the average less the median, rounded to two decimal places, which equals 0.48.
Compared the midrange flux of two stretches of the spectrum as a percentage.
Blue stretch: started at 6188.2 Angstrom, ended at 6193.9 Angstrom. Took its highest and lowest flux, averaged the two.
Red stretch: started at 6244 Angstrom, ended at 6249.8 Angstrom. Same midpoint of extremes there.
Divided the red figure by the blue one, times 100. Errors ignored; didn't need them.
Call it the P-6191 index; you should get 97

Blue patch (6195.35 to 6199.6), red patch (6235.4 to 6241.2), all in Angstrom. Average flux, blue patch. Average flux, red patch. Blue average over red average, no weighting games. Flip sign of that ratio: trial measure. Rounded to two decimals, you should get -0.98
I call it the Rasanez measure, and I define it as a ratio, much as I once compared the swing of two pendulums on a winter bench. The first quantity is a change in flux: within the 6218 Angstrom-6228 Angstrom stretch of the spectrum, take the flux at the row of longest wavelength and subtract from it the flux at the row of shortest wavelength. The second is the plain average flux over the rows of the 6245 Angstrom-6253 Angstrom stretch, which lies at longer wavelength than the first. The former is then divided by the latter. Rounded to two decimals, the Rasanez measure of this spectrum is -0.08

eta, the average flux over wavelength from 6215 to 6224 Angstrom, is 2.09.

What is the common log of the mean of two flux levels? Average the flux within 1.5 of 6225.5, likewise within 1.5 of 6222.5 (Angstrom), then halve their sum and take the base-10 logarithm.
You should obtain 0.309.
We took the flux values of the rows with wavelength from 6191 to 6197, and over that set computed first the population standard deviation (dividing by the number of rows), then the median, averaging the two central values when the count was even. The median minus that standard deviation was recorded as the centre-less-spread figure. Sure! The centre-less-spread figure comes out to 1.69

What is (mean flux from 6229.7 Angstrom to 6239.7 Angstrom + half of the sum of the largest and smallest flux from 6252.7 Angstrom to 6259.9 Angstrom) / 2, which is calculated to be 1.87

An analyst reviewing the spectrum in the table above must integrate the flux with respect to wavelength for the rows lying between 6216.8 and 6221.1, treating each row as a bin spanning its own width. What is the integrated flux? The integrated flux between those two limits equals 9.3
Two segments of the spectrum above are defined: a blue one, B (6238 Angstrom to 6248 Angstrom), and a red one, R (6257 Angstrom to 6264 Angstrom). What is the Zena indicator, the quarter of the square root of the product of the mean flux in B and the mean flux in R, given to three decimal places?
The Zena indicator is 0.483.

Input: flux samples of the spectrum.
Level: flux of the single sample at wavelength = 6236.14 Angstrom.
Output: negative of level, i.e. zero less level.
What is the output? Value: -2.32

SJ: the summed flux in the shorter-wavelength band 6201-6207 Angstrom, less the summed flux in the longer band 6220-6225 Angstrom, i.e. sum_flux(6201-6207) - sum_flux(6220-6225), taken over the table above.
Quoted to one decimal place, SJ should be -0.2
